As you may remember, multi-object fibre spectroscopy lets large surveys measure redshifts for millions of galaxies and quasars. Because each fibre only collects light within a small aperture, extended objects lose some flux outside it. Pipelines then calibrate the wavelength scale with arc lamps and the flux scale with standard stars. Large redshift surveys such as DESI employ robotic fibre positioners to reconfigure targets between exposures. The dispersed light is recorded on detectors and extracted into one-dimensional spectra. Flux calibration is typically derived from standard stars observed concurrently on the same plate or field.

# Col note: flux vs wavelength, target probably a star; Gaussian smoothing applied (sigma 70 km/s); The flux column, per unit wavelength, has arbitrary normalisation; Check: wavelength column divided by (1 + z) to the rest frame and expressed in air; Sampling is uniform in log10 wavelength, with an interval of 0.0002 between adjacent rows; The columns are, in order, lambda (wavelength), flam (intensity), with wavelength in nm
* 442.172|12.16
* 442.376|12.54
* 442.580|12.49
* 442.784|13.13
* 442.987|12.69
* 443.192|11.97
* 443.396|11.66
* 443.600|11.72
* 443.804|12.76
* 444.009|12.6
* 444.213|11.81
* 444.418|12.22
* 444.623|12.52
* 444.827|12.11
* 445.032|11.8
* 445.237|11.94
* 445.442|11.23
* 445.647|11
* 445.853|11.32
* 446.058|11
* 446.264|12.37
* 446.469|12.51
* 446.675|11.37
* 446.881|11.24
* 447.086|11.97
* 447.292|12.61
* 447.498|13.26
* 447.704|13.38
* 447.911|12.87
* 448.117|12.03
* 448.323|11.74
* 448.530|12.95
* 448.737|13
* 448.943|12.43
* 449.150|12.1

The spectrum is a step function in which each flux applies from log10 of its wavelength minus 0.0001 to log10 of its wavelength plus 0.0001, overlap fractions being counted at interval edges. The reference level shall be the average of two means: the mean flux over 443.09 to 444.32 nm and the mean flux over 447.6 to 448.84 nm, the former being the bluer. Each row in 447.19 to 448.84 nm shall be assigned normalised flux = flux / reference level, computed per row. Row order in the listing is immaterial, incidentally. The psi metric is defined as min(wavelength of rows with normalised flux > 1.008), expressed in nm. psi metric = 447.292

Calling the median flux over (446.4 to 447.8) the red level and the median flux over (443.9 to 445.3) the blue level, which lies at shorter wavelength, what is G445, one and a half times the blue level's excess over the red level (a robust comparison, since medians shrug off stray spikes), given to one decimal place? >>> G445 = -0.6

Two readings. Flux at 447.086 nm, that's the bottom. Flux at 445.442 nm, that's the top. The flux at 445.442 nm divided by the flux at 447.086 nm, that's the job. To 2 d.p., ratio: 0.94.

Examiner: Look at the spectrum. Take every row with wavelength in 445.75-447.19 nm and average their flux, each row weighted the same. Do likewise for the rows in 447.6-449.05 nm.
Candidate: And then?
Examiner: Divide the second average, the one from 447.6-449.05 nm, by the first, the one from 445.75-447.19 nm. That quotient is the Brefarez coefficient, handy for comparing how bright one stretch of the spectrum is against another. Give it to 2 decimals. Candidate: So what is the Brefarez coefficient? 1.08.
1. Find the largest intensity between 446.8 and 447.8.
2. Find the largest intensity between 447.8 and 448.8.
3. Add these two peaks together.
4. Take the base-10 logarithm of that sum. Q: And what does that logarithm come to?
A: 1.42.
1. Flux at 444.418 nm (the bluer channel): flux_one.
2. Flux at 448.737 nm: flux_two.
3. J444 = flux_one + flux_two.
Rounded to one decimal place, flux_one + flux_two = 25.2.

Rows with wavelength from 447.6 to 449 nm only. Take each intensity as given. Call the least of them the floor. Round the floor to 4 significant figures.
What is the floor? 11.74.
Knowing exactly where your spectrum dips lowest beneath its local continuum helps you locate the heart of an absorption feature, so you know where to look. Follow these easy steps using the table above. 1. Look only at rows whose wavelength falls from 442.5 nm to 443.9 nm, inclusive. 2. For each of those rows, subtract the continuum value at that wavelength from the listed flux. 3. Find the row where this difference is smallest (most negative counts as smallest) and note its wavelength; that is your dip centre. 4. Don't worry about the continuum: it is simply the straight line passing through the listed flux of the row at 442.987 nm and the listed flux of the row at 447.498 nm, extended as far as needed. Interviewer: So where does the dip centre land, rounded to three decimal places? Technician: 443.396 nm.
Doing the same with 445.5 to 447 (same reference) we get 446.058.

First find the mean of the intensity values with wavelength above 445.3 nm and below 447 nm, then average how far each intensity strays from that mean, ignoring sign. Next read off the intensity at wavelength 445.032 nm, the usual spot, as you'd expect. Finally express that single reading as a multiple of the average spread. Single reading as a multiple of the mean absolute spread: 25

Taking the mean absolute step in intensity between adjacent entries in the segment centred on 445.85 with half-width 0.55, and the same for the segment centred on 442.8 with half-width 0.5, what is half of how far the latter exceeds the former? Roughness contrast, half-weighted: -0.05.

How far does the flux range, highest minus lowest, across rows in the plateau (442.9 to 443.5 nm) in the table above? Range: 1.0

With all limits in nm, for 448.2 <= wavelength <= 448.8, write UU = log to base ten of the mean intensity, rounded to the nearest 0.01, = 1.10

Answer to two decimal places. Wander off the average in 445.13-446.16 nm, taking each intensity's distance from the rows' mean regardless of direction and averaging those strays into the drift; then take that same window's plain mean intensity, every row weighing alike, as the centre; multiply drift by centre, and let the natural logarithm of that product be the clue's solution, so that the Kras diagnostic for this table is 1.10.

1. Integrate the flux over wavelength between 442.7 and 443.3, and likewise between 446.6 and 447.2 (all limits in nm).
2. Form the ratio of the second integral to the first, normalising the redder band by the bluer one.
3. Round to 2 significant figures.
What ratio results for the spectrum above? 0.92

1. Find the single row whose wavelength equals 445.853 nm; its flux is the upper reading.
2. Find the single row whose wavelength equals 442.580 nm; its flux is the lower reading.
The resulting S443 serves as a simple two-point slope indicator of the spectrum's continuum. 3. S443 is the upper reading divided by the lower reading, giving 0.91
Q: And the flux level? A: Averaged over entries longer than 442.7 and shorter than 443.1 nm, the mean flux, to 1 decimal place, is 12.9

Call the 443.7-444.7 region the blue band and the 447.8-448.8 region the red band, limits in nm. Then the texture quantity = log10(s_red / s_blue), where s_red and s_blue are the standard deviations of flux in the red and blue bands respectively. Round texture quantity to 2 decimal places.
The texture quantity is 0.20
